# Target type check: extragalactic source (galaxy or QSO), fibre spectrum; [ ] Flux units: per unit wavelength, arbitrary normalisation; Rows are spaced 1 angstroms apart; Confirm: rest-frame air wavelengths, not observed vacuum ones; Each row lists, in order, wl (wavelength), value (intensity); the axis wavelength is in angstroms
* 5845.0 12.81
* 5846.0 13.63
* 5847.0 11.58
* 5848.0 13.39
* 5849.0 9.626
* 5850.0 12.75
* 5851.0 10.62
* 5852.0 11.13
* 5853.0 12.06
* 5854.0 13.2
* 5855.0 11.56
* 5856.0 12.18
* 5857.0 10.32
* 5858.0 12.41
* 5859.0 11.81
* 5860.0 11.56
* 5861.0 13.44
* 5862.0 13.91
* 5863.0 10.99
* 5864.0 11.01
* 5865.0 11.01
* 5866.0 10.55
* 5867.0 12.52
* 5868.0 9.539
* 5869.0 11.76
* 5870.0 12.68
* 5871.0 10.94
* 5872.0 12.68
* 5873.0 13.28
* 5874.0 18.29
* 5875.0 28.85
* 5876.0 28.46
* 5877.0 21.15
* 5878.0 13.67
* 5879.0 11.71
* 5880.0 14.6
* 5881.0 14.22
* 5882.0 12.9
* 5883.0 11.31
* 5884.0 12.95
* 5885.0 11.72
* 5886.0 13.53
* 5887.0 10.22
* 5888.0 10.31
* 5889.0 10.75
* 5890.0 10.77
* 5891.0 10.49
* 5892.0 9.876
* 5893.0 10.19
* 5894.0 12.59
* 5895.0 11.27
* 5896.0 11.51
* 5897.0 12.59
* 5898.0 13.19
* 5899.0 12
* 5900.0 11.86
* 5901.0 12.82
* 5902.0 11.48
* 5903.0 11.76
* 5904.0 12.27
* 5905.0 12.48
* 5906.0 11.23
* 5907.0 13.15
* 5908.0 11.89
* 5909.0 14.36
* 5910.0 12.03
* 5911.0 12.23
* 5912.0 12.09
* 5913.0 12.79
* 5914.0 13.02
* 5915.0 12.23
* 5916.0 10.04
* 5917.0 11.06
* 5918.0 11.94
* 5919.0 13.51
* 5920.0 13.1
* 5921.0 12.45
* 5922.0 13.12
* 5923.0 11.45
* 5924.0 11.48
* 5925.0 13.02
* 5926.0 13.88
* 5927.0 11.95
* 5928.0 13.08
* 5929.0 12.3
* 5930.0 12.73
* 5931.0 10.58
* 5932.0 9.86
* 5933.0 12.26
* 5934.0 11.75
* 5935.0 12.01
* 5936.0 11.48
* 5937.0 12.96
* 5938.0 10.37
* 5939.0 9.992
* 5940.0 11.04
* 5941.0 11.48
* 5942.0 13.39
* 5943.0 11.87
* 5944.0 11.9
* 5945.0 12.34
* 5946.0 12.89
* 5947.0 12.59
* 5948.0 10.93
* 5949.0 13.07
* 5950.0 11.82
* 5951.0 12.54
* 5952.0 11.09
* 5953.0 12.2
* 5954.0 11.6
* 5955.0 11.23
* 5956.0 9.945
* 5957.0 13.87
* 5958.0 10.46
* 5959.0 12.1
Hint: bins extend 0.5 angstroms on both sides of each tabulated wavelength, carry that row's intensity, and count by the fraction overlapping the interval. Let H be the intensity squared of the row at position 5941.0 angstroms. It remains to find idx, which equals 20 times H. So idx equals 2636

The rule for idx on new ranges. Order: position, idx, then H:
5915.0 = 2991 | 150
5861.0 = 3613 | 181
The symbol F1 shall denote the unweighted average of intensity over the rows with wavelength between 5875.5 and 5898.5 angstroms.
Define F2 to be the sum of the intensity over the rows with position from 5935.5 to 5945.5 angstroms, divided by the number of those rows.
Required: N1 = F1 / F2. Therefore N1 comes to 1.12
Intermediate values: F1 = 13.0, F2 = 11.7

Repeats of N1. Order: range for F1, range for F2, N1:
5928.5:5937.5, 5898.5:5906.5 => 0.98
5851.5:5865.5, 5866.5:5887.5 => 0.81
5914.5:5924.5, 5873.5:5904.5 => 0.89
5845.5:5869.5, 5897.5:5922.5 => 0.96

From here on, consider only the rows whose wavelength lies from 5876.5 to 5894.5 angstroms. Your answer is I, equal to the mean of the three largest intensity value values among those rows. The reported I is 16.7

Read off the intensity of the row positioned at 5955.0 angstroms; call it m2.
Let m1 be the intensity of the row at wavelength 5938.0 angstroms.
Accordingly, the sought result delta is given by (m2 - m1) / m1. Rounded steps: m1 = 10.37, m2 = 11.23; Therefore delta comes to 0.08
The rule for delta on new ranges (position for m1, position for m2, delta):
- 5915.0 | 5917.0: -0.10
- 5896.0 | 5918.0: 0.04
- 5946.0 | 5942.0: 0.04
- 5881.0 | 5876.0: 1.00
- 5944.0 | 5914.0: 0.09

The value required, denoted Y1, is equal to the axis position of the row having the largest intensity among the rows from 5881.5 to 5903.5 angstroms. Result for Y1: 5886.0 angstroms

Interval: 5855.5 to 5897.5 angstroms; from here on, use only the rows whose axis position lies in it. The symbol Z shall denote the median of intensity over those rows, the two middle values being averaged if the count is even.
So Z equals 11.8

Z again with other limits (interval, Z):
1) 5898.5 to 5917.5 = 12.1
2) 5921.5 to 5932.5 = 12.3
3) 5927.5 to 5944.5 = 11.9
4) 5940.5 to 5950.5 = 12.1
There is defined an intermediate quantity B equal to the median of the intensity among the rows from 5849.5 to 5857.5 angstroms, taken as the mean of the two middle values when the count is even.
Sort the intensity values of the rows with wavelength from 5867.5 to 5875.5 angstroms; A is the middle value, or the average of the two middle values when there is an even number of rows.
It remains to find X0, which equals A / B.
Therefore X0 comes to 1.07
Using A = 12.7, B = 11.8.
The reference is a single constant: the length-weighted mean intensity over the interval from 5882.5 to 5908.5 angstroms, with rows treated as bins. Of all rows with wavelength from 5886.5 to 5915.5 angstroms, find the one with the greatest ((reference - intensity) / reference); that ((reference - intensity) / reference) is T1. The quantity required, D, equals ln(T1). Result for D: -1.86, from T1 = 0.156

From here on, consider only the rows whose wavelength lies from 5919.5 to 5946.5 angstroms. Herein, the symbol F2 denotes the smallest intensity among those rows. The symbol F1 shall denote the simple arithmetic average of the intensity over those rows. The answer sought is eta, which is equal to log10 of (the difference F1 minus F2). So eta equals 0.34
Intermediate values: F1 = 12.0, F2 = 9.86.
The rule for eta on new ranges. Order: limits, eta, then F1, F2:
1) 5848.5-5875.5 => 0.49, 12.6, 9.539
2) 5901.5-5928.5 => 0.36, 12.3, 10.04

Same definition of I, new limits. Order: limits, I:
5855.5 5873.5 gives 13.5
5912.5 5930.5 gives 13.5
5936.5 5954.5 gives 13.1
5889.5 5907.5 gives 13.1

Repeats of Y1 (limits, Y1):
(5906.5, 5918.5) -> 5909.0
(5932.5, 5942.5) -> 5942.0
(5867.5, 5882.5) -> 5875.0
